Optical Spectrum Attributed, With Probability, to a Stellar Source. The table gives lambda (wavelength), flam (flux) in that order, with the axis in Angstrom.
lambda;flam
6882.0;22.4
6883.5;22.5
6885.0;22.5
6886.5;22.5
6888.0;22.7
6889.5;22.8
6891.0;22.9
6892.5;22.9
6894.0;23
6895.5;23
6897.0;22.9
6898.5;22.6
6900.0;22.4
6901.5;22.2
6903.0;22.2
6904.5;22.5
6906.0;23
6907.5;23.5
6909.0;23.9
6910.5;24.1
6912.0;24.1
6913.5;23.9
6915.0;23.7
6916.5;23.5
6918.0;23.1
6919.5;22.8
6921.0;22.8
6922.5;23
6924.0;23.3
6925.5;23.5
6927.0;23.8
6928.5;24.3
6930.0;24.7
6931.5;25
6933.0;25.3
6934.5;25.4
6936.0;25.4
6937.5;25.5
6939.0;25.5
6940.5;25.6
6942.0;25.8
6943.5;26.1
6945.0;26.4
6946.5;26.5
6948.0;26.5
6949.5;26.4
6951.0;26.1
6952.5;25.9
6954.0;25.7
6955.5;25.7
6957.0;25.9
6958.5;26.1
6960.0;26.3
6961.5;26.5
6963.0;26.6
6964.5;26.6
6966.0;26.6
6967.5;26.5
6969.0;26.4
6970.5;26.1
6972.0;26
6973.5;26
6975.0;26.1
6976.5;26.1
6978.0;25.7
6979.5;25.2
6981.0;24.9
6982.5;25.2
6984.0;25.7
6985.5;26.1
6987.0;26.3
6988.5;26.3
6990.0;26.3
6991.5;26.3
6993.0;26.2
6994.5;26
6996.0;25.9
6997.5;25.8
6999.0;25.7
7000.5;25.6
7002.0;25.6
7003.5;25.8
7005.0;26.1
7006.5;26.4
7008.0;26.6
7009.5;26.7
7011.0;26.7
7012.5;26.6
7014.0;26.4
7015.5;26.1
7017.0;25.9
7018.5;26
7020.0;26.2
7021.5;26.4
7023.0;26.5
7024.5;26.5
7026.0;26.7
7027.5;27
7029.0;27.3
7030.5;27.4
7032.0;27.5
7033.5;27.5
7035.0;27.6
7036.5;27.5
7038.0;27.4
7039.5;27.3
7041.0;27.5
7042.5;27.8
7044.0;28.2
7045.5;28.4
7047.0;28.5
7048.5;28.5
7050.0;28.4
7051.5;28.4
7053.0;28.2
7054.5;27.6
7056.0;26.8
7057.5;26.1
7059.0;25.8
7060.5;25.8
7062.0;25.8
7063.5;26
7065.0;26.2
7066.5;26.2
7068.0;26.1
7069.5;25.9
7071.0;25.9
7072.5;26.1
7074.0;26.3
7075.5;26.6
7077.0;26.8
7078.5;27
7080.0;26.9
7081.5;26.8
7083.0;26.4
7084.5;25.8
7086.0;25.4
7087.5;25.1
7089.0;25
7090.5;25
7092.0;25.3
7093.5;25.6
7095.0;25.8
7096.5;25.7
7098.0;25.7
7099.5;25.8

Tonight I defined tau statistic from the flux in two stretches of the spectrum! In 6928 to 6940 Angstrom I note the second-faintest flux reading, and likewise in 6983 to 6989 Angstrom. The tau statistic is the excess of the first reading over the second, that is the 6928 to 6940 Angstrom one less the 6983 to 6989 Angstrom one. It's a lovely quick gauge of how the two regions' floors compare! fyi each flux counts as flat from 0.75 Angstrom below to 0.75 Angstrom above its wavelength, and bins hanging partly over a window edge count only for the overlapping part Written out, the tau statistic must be -1.4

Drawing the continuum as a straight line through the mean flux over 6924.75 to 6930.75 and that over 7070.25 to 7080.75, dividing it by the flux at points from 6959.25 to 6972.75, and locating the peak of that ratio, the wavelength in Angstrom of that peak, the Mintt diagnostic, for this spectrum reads 6972.0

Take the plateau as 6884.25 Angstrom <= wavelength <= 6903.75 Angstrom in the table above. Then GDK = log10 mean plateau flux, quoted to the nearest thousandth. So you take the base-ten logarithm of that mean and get 1.355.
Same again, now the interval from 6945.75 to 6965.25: 1.419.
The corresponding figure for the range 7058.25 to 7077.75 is 1.417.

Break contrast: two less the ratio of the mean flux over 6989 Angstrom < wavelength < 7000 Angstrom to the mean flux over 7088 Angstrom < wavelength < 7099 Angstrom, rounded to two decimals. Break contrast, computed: 0.98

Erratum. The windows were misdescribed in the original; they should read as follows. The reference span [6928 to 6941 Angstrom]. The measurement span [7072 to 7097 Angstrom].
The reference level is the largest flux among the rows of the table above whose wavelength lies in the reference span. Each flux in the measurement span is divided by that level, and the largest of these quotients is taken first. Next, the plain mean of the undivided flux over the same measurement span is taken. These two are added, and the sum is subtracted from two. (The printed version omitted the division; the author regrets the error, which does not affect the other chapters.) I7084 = -25.0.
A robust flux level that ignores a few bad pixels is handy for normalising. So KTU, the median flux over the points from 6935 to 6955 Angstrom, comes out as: 25.9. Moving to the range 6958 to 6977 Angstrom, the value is 26.3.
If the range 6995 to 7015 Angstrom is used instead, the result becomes 26.1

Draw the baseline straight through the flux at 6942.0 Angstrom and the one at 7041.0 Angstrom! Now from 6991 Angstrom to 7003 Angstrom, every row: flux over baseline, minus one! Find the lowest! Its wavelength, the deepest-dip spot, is 7002.0 Angstrom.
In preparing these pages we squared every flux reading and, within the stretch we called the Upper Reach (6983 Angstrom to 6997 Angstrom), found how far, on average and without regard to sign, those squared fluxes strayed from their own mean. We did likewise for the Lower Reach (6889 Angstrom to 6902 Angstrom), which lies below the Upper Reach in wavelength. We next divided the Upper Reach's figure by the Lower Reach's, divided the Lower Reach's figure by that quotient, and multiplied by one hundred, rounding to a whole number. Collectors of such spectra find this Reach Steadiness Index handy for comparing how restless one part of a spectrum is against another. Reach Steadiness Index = 1182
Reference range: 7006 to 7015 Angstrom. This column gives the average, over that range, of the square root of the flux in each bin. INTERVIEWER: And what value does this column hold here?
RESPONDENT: 5.15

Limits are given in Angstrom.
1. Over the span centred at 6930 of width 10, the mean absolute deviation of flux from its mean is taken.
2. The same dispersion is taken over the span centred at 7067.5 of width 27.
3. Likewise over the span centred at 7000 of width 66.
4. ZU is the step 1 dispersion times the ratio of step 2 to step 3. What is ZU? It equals 0.6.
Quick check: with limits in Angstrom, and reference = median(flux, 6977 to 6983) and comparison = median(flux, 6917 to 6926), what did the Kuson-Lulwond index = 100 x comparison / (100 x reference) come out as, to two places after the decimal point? 0.91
